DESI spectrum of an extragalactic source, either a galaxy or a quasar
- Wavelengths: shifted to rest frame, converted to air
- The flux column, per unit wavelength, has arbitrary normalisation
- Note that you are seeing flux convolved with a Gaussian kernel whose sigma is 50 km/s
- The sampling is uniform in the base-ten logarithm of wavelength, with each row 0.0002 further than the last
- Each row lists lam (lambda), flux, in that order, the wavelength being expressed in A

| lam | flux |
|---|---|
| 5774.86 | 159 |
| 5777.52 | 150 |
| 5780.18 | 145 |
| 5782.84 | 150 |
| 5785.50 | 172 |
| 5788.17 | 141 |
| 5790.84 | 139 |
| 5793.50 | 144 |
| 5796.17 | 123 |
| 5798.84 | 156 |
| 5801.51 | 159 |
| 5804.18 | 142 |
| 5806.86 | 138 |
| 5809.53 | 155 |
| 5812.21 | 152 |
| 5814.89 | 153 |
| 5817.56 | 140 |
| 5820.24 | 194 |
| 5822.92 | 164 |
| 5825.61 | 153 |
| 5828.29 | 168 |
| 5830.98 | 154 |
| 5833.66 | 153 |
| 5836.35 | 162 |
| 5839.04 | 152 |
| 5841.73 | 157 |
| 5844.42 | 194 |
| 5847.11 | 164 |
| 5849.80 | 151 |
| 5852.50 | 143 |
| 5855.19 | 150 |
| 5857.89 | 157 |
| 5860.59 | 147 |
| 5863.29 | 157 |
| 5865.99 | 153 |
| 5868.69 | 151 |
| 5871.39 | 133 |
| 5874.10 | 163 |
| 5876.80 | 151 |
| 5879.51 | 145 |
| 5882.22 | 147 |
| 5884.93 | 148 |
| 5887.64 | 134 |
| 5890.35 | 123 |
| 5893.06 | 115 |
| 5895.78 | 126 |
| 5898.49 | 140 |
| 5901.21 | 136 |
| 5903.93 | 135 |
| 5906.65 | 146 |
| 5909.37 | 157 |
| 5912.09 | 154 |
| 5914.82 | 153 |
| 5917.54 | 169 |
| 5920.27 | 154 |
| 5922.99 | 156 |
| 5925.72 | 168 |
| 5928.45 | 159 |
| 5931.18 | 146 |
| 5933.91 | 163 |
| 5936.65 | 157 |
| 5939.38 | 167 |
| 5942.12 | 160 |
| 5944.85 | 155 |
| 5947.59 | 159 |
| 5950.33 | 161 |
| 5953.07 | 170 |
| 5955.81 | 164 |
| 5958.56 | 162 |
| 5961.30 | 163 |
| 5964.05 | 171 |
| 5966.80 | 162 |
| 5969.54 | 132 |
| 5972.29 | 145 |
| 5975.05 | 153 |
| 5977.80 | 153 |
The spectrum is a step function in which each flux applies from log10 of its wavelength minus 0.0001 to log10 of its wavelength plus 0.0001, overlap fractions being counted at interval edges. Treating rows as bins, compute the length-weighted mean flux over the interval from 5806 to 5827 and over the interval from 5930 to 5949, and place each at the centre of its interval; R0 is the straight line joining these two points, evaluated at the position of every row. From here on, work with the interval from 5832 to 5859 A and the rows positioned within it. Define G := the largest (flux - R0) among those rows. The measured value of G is 37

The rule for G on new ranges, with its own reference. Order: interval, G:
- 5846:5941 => 11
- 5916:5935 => 11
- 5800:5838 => 37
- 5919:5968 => 12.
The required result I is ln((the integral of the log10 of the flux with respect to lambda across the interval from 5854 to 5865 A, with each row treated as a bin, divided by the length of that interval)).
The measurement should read 0.781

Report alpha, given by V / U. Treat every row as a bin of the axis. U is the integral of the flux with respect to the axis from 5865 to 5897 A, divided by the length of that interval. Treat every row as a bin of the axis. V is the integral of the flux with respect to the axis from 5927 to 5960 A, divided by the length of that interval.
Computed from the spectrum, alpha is 1.14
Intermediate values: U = 141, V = 160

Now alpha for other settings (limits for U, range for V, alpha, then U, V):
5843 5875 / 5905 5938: 1.01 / 155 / 157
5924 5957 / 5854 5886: 0.93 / 161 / 150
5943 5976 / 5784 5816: 0.93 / 158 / 148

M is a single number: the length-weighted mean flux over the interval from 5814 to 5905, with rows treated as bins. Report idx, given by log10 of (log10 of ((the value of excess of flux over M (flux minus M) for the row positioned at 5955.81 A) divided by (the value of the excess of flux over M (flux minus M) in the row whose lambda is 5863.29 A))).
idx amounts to -0.5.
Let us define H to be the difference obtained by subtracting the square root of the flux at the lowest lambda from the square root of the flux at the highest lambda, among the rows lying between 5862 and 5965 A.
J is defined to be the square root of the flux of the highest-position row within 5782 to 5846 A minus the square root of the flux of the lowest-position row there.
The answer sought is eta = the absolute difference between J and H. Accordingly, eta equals 1.13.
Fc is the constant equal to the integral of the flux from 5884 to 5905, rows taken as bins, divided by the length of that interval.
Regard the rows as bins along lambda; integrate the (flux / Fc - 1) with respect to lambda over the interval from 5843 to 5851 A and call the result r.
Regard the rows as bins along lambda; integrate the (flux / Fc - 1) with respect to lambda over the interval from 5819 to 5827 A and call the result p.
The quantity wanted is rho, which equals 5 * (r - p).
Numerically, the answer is 0.0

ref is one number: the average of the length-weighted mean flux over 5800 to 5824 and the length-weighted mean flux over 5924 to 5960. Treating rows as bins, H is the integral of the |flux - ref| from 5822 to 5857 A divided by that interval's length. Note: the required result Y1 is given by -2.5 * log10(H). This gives -2.34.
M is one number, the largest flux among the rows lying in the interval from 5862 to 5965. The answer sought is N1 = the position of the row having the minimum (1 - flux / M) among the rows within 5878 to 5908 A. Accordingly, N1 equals 5884.93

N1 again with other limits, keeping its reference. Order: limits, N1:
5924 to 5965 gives 5964.05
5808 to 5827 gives 5820.24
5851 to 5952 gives 5917.54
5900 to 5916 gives 5909.37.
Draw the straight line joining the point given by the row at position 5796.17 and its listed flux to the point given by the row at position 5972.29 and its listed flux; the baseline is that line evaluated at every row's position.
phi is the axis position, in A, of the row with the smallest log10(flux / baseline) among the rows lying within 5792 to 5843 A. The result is 5796.17 A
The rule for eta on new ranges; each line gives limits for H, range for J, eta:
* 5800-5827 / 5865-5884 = 0.00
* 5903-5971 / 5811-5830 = 0.76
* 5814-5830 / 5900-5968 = 0.47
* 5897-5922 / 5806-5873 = 0.79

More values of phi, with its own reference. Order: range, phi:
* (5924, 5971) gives 5969.54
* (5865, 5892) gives 5890.35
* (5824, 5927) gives 5893.06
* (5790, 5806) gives 5796.17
